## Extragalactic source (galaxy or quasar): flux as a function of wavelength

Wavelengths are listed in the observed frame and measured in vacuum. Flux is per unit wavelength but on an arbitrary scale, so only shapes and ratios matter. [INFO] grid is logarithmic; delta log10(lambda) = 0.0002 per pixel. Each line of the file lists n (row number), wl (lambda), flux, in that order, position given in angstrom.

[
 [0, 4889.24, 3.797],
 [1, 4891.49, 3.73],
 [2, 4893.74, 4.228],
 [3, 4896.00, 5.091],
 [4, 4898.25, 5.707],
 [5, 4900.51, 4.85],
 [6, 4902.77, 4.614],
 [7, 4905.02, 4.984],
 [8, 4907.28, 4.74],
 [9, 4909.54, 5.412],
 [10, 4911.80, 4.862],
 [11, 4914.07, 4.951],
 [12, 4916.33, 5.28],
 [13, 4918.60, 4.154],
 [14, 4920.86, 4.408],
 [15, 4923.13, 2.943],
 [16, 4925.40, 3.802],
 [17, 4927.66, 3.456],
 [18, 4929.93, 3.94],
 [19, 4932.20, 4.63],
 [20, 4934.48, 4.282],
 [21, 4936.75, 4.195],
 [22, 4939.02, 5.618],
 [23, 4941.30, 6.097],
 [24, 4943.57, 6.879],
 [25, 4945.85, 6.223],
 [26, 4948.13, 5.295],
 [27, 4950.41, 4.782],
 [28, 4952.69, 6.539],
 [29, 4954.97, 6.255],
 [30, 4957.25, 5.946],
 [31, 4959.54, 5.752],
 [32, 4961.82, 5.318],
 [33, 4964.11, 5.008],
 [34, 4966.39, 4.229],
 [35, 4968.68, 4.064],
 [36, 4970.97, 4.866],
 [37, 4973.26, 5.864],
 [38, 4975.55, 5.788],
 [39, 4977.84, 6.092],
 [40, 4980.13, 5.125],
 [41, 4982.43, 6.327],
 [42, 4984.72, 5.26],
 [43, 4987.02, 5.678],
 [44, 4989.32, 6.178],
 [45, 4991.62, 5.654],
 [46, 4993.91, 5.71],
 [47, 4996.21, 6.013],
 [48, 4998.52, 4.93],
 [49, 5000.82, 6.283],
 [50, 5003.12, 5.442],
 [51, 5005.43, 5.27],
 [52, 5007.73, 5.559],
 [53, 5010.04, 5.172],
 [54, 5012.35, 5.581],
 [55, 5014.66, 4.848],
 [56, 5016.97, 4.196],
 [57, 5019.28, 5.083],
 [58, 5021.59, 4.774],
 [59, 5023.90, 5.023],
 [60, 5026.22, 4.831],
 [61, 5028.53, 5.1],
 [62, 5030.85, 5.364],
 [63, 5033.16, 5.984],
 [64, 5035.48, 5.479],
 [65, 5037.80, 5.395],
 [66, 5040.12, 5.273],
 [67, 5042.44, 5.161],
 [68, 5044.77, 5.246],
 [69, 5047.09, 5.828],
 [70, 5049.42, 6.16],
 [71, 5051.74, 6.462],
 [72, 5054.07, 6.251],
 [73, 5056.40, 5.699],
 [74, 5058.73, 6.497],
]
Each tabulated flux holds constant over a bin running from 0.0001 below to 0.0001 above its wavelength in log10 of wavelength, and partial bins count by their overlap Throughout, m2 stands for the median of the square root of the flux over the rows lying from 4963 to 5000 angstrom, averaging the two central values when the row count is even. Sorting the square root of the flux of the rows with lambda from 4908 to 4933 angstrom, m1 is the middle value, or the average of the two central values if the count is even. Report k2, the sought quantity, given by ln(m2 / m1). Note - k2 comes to 0.13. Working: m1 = 2.10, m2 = 2.38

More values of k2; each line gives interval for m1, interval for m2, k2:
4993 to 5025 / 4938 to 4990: 0.05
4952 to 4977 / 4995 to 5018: -0.04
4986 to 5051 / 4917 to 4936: -0.14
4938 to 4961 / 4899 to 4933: -0.13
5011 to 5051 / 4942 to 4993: 0.04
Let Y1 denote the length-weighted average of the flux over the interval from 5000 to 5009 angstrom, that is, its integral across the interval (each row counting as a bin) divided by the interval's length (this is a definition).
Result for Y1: 5.6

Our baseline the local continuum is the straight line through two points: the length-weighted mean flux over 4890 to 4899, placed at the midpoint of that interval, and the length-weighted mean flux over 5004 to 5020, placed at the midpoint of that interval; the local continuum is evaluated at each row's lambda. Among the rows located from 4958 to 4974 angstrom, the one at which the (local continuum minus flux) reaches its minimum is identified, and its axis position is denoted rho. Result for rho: 4973.26 angstrom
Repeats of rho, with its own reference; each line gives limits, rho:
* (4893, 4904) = 4898.25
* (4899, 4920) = 4909.54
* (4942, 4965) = 4943.57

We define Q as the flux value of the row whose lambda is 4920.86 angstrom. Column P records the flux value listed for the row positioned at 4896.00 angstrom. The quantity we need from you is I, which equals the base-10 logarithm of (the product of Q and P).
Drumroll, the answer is 1.35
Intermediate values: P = 5.091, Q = 4.408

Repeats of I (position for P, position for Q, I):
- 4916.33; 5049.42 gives 1.51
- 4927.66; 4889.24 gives 1.12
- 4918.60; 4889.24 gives 1.20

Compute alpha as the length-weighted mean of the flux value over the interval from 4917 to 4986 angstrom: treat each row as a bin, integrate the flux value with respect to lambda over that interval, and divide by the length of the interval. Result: 5.11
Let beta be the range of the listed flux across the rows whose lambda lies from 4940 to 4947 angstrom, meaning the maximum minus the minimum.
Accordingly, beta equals 0.78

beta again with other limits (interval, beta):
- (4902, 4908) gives 0.37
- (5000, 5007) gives 1.01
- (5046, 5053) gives 0.63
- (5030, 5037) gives 0.62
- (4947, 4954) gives 1.76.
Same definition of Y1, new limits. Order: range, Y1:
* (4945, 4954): 5.7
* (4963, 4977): 5.0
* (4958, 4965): 5.4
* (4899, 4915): 4.9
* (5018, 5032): 5.0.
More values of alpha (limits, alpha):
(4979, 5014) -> 5.60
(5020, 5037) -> 5.22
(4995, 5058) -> 5.43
